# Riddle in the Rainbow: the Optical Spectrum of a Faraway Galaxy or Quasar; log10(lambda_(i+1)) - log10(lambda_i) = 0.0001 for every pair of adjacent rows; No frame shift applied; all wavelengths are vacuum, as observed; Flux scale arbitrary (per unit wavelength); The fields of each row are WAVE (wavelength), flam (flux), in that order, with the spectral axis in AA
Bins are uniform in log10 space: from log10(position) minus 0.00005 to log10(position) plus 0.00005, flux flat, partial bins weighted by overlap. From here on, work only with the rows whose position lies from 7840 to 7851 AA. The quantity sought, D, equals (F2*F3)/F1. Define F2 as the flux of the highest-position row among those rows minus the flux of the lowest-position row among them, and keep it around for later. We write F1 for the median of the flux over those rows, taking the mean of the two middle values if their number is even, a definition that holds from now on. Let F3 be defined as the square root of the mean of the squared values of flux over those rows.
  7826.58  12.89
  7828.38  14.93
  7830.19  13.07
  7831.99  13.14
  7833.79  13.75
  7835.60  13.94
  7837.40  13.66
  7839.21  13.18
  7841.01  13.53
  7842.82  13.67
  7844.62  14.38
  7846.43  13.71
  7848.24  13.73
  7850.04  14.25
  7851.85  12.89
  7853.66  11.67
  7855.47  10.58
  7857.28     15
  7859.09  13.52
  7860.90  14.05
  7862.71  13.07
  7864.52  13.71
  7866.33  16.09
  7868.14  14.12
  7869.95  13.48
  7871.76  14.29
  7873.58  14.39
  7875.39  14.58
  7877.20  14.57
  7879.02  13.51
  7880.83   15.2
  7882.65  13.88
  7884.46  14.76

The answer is 0.7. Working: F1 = 13.7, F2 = 0.7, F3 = 13.9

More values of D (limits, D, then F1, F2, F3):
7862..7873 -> 1.2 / 13.9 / 1.2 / 14.2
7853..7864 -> 1.4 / 13.3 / 1.4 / 13.1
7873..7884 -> -0.5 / 14.5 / -0.5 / 14.4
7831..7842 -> 0.4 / 13.6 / 0.4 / 13.5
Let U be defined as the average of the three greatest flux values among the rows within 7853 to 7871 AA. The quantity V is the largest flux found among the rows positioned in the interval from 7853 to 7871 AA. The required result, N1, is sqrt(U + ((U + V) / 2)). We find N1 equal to 5.54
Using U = 15.1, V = 16.09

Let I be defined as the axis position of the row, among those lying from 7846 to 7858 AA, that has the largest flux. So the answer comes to 7857.28 AA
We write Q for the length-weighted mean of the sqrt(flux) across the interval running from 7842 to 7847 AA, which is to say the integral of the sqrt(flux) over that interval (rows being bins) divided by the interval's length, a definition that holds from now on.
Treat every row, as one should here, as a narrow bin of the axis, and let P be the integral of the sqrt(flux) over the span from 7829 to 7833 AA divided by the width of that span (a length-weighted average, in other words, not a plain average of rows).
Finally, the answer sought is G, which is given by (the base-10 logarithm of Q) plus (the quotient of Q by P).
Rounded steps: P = 3.64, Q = 3.74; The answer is 1.60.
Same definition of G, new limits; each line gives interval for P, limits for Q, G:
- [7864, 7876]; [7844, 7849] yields 1.55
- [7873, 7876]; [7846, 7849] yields 1.54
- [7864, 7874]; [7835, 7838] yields 1.55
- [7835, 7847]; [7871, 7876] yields 1.60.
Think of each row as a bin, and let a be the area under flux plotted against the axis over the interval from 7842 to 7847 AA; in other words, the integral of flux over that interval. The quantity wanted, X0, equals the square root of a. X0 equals 8.4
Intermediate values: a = 70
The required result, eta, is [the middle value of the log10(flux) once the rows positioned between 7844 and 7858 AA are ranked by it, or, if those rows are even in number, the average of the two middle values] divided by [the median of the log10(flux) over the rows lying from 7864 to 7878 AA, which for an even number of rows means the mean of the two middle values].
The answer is 0.98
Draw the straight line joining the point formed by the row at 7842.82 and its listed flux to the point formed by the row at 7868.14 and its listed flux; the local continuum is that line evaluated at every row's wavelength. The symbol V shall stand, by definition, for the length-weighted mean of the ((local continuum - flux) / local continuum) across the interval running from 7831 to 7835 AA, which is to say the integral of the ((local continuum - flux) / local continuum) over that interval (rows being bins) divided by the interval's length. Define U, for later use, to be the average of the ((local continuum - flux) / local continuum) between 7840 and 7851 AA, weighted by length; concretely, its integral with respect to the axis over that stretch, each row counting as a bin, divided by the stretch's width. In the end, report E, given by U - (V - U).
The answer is -0.02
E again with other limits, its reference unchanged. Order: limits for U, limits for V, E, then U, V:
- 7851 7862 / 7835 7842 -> 0.14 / 0.07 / 0.002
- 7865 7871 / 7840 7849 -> -0.05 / -0.03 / -0.007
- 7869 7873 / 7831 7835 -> 0.03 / 0.02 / 0.002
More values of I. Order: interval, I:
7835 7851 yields 7844.62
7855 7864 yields 7857.28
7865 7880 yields 7866.33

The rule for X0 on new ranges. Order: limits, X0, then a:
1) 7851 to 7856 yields 7.7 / 59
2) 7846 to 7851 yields 8.3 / 70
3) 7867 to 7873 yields 9.2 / 84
